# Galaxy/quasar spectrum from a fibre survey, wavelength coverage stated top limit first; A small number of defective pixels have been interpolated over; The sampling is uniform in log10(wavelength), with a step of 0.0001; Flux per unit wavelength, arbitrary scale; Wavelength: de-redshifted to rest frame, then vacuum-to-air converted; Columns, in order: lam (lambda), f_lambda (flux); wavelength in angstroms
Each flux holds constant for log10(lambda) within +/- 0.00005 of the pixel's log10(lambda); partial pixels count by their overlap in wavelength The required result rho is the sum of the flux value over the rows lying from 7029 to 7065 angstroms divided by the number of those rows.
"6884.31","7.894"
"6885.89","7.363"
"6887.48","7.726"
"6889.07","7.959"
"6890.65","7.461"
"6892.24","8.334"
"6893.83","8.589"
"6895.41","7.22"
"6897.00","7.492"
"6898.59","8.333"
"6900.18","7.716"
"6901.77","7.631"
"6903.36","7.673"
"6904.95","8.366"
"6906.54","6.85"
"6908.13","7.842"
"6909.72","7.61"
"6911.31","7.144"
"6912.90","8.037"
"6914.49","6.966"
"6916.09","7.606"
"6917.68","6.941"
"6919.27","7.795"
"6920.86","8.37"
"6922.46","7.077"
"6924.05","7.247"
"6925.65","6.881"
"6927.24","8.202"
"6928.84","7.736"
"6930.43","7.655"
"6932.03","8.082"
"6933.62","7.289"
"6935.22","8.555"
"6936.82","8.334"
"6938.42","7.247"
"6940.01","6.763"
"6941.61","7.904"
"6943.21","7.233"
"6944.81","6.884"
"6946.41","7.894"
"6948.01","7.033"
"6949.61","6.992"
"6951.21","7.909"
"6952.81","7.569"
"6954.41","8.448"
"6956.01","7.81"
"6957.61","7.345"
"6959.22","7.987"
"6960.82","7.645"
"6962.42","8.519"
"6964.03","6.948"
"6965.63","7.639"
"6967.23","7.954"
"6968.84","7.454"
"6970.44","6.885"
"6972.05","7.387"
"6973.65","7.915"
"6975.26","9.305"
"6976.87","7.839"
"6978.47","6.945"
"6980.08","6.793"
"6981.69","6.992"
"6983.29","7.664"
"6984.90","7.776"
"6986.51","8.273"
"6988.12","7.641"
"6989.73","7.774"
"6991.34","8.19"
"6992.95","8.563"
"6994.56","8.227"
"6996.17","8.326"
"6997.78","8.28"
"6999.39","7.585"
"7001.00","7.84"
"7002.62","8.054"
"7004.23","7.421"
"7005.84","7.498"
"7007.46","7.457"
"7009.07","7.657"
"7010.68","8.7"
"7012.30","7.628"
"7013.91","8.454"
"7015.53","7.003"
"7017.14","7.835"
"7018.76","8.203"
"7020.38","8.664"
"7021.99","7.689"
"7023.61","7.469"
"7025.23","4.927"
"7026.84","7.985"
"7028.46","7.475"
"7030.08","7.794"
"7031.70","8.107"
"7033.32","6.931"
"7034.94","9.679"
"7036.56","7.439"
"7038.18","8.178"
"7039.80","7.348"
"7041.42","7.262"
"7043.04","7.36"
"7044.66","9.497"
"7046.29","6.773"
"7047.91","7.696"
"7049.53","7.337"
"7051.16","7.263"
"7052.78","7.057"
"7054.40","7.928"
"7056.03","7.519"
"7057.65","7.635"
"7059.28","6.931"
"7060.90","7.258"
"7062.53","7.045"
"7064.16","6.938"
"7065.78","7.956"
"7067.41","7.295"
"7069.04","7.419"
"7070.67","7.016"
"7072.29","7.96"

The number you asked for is 7.59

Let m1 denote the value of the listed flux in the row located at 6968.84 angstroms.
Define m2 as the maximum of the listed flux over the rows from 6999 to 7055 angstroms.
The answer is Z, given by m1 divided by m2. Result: 0.77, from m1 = 7.454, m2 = 9.679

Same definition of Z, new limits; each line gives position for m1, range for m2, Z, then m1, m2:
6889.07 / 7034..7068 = 0.82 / 7.959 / 9.679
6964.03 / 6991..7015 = 0.80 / 6.948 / 8.7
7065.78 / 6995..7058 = 0.82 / 7.956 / 9.679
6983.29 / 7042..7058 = 0.81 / 7.664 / 9.497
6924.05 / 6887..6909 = 0.84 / 7.247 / 8.589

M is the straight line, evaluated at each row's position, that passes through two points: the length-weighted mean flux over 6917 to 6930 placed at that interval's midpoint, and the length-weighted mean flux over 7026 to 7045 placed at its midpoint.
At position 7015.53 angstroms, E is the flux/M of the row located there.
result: 0.90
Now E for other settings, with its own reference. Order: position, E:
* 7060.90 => 0.91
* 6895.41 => 0.97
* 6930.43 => 1.01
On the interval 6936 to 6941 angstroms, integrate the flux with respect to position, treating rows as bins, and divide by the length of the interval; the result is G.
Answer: 7.47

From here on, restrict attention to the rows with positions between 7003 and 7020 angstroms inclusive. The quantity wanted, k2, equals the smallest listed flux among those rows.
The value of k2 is 7.003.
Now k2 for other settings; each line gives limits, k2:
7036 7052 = 6.773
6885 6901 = 7.22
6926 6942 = 6.763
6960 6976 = 6.885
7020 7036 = 4.927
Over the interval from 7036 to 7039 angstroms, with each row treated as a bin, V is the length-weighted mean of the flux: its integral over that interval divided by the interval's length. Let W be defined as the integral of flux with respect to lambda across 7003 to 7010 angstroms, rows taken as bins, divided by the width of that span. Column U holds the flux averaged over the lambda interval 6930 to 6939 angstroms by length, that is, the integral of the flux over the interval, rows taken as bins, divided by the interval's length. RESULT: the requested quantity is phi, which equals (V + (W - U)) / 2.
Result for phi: 3.77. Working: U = 7.9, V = 7.8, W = 7.57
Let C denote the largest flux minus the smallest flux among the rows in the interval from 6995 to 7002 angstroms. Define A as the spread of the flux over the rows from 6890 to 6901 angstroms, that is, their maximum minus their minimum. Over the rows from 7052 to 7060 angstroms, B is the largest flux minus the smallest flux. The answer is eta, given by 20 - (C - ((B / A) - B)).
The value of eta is 19.0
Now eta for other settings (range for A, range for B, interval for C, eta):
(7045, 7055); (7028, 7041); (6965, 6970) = 19.1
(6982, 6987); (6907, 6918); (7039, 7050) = 18.0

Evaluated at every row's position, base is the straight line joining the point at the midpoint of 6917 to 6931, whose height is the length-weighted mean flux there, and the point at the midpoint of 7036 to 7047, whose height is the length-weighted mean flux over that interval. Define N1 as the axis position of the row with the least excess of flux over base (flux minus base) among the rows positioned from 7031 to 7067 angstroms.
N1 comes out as 7046.29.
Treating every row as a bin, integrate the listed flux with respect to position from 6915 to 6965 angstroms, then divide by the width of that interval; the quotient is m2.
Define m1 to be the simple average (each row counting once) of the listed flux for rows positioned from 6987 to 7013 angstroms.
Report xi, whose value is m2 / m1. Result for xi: 0.959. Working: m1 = 7.93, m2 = 7.61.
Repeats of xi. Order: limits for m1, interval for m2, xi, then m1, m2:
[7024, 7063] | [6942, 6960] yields 1.006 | 7.52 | 7.56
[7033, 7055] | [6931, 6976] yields 0.997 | 7.70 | 7.67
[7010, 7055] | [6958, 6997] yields 1.009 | 7.70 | 7.77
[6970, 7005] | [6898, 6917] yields 0.978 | 7.80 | 7.64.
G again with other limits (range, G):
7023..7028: 6.82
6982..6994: 7.95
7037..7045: 7.82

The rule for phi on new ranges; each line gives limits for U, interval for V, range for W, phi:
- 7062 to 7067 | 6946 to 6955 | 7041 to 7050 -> 3.98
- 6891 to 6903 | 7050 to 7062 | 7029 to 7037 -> 3.74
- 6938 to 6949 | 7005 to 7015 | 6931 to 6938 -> 4.30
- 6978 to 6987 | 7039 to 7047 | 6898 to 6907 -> 4.02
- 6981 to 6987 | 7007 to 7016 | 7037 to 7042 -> 3.90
